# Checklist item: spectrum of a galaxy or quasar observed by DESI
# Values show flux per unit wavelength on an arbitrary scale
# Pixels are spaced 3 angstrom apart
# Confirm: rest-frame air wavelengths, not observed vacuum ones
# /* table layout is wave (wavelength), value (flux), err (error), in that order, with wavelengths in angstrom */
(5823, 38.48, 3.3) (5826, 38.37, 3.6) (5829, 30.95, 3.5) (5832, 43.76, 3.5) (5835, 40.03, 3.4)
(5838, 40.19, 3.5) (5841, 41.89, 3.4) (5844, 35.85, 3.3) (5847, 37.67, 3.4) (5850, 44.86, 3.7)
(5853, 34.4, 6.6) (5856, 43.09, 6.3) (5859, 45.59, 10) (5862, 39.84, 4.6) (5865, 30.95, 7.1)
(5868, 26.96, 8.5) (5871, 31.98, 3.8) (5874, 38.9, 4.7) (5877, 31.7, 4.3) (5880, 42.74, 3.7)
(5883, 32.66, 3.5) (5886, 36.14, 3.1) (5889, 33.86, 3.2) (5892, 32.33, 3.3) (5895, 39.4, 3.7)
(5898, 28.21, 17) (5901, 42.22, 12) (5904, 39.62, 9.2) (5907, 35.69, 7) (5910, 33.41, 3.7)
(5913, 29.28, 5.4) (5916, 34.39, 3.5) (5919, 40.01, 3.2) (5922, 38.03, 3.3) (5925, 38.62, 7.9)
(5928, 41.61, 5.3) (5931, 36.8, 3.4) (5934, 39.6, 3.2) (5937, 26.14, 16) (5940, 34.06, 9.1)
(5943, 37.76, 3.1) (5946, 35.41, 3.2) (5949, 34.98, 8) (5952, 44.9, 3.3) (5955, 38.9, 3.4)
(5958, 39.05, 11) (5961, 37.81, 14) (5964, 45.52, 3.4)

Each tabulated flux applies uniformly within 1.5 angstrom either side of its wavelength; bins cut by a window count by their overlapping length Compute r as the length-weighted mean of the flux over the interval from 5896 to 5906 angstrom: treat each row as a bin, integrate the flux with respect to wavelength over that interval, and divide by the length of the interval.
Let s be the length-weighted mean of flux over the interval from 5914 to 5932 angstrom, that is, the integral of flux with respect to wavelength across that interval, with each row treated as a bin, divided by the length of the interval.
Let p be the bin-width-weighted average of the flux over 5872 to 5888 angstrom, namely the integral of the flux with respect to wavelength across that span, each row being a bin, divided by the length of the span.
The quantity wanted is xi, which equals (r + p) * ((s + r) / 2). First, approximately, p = 36.2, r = 36.8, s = 38.0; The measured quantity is 2730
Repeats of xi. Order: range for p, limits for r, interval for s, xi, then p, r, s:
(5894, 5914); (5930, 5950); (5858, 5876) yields 2471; 35.5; 34.9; 35.3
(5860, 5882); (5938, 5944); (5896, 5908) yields 2499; 34.9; 34.9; 36.6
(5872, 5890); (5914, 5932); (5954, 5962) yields 2835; 35.9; 38.0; 38.6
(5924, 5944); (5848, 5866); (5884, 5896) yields 2864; 36.3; 40.0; 35.2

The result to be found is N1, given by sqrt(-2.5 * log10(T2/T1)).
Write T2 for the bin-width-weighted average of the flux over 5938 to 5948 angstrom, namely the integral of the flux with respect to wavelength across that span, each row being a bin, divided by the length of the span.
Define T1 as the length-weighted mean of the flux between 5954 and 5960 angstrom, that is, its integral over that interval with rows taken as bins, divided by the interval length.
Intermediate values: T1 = 38.9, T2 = 35.2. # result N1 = 0.33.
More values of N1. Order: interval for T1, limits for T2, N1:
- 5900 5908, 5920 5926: 0.15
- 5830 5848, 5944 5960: 0.18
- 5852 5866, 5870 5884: 0.31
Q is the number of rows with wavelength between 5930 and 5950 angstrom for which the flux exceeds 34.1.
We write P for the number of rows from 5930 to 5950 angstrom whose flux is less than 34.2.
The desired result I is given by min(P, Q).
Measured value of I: 2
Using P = 2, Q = 5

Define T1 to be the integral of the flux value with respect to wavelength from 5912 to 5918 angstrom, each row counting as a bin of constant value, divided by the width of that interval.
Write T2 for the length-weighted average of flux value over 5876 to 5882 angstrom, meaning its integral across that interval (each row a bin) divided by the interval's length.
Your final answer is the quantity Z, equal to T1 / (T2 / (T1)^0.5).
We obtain 5.0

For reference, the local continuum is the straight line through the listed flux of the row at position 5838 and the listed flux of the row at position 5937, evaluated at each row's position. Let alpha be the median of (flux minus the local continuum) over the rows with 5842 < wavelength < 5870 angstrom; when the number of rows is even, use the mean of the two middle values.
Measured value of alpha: -1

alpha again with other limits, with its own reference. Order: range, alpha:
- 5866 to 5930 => 4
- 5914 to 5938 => 10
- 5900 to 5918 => 5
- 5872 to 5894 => 1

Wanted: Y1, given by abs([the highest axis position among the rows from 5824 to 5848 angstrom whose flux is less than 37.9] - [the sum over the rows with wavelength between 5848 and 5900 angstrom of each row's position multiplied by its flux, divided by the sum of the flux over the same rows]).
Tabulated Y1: 26.0 angstrom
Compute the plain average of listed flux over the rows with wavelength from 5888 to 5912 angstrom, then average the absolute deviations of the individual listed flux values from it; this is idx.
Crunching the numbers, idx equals 3.6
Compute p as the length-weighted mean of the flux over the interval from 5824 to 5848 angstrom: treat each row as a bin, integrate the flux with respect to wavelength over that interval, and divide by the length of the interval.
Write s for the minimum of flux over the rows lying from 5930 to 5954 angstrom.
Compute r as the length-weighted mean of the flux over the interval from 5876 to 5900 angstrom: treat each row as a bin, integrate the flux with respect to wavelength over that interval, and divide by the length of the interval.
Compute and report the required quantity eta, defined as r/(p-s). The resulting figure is 2.8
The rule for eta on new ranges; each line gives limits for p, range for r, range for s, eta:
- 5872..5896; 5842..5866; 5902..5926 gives 6.0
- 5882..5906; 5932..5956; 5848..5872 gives 4.2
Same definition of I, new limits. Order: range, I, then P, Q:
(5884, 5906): 3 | 3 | 4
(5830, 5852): 0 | 0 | 7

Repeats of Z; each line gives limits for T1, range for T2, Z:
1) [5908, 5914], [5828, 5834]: 4.7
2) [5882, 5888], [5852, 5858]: 5.1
